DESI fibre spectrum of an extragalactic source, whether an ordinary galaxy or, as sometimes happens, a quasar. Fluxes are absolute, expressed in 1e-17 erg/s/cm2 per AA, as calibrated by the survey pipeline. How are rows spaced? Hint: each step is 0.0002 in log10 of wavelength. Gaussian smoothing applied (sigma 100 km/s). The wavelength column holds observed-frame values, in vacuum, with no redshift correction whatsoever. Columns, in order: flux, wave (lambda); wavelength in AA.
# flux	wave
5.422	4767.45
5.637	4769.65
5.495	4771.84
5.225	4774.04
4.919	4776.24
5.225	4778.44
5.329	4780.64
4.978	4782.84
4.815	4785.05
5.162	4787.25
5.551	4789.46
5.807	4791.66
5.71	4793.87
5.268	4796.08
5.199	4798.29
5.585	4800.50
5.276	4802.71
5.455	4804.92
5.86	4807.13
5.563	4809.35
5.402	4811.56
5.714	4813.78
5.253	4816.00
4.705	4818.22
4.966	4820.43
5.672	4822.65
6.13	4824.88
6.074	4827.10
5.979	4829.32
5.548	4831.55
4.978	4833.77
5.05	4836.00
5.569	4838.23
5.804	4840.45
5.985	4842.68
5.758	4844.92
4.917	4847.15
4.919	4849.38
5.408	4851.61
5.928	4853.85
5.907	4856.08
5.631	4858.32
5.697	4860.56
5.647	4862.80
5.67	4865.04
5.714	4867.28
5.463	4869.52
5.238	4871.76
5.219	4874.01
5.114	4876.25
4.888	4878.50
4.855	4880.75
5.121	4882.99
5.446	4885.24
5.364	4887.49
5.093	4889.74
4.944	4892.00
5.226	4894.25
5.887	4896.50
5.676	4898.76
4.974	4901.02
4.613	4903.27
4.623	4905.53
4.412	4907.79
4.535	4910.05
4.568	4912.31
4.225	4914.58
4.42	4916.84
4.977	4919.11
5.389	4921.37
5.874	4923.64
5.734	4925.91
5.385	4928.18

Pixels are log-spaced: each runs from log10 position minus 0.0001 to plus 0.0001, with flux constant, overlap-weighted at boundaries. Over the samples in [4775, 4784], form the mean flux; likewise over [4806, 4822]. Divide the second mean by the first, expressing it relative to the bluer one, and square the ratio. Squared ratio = 1.10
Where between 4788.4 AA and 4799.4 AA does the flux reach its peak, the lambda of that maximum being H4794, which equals 4791.66 AA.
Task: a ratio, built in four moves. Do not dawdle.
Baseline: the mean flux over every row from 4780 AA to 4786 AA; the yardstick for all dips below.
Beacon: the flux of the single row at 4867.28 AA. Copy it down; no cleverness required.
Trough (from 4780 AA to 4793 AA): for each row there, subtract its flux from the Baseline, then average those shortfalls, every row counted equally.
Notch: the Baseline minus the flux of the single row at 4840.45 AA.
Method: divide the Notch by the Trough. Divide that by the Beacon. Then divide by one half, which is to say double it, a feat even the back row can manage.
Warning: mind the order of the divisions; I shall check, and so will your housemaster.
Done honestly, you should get 1.1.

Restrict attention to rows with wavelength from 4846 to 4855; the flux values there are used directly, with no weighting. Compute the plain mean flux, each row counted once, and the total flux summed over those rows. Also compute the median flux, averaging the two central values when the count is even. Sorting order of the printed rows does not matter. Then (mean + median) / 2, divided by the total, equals 0.25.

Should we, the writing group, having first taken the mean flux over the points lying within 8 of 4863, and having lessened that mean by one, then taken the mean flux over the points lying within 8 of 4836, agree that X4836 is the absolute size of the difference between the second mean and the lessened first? 0.9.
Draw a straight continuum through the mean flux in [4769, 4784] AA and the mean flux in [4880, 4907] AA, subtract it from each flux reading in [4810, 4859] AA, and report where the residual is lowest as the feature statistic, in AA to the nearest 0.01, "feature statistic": 4818.22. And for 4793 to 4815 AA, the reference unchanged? 4798.29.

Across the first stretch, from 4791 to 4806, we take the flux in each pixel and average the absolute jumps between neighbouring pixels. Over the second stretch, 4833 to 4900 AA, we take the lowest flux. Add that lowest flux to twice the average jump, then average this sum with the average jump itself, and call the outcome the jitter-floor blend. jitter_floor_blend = 2.80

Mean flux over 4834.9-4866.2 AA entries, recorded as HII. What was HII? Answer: 5.56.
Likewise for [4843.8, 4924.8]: 5.20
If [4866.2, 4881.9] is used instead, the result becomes 5.21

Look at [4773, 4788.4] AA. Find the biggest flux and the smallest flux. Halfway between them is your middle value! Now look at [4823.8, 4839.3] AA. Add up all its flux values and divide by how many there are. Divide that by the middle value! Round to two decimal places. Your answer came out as 1.11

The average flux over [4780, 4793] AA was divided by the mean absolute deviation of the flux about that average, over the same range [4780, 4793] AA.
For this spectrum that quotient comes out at 18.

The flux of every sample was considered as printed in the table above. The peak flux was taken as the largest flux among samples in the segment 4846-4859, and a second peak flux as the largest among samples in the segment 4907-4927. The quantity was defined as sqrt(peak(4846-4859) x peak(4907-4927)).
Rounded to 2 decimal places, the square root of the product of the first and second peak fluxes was 5.90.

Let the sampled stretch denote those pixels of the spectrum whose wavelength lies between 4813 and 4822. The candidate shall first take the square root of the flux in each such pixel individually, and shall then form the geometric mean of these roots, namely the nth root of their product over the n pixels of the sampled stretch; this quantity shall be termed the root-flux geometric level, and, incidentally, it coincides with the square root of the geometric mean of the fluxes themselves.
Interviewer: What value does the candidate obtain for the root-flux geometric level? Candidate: 2.27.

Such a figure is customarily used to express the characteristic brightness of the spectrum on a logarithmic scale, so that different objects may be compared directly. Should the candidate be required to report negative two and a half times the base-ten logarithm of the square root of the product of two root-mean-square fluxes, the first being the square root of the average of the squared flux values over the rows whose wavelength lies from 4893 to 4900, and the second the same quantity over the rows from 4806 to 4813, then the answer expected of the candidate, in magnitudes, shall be -1.87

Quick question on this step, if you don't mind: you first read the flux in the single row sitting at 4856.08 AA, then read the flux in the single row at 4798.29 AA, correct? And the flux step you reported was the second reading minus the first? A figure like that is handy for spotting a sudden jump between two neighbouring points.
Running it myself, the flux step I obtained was -0.71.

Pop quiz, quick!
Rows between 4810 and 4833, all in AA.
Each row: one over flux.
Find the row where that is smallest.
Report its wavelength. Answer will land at 4824.88 AA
